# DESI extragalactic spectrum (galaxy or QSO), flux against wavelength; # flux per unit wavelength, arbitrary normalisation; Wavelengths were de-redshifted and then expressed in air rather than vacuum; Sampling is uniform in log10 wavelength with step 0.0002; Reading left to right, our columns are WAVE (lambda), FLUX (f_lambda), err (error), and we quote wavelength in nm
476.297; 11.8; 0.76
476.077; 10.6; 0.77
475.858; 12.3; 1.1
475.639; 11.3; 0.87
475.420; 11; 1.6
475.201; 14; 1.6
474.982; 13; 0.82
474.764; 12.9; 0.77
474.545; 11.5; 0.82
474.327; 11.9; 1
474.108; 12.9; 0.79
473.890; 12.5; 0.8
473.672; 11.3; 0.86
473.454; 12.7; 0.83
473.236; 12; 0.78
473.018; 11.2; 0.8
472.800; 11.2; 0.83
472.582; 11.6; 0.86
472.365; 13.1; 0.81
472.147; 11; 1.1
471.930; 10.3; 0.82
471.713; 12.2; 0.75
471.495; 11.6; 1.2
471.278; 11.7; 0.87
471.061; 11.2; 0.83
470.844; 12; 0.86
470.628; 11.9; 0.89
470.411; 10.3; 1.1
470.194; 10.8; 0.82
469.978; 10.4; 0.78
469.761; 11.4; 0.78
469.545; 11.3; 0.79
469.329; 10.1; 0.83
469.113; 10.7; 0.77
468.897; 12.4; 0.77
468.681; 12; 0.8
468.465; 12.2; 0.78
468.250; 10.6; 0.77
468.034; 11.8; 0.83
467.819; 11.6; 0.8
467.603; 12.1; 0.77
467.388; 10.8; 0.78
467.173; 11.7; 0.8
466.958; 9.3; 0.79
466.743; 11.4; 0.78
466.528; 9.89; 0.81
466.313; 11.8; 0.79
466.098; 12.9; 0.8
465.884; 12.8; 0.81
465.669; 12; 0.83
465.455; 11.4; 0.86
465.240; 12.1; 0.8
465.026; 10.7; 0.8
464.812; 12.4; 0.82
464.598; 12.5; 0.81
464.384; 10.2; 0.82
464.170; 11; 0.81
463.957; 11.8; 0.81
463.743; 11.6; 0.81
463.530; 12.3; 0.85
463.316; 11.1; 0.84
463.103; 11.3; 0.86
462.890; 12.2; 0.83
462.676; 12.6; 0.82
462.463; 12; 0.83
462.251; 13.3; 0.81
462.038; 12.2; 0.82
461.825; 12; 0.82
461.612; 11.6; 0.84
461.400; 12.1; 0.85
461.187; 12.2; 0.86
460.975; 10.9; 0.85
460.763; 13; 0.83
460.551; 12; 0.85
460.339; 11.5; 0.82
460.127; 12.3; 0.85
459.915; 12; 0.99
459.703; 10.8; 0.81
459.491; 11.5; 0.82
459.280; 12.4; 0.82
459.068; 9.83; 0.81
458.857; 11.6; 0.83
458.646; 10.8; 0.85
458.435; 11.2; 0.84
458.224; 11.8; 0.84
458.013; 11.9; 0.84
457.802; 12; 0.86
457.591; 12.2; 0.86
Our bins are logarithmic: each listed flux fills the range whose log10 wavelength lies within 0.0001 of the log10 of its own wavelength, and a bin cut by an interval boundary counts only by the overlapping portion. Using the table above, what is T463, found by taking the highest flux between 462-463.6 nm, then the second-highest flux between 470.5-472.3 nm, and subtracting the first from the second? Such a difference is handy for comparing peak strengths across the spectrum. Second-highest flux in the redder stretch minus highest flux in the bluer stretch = -1.3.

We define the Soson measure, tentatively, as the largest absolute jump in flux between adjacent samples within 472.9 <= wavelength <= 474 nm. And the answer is 1.40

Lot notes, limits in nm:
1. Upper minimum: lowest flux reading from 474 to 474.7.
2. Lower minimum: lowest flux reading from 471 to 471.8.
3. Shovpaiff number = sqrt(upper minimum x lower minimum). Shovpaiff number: 11.3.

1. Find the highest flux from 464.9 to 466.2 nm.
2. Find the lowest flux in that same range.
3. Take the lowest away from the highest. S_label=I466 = 2.2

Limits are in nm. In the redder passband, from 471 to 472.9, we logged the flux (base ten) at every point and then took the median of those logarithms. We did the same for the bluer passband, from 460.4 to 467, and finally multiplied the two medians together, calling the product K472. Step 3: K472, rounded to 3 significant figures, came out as 1.15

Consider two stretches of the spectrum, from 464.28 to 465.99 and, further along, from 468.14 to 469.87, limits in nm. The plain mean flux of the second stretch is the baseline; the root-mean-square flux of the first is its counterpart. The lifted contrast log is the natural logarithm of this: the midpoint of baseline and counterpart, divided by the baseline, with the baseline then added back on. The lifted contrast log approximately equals 2.51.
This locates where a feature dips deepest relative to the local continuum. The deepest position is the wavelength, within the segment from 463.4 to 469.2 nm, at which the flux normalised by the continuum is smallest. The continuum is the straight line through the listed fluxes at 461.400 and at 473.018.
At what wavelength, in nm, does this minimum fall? 466.958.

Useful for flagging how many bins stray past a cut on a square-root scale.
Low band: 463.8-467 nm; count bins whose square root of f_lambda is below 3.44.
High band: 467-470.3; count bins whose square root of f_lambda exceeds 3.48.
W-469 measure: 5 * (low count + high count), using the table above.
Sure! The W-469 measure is 55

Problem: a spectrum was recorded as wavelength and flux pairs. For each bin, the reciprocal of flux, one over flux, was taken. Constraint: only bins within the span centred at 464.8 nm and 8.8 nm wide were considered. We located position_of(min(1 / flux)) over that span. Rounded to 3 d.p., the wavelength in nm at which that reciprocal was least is 462.251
